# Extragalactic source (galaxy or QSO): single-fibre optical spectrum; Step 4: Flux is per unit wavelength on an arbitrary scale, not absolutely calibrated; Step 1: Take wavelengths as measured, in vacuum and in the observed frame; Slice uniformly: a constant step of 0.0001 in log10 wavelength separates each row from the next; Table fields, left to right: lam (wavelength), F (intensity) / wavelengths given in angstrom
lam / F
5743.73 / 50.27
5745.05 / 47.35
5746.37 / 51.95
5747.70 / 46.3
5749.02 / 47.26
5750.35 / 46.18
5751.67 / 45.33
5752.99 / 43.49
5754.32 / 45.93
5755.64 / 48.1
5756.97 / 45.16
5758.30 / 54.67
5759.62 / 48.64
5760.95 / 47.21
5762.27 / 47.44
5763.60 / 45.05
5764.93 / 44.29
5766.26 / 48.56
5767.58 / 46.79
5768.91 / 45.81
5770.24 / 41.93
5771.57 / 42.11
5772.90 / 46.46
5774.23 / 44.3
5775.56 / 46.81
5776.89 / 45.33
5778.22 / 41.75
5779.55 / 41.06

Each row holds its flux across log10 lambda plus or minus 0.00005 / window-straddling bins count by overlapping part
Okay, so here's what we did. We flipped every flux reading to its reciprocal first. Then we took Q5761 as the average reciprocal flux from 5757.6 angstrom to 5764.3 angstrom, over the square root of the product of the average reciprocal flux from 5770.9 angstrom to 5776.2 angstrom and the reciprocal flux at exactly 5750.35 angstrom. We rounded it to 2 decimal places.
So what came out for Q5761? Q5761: 0.94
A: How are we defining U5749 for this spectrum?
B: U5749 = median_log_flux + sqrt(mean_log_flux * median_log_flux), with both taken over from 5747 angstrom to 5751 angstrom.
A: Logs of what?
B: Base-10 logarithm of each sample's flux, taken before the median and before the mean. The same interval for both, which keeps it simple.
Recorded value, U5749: 3.33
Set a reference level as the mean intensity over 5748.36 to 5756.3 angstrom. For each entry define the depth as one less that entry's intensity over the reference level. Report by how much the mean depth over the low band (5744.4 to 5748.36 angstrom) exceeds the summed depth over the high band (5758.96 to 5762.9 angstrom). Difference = 0.06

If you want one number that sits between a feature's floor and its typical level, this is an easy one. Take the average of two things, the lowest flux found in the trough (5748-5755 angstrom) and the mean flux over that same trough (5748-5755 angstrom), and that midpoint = 44.6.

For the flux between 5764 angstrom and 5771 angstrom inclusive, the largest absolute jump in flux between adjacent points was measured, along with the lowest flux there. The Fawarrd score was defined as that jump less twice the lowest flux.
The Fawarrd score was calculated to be -79.6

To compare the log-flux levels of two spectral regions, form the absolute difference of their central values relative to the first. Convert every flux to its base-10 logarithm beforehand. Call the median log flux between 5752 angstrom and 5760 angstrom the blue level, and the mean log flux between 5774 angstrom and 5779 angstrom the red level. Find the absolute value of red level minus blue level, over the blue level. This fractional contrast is 0.014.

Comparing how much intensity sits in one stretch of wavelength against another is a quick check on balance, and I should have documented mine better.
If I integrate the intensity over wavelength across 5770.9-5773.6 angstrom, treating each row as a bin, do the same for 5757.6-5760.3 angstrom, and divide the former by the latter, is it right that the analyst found 0.86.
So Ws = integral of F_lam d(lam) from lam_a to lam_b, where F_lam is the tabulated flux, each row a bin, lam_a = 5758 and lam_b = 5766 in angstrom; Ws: 381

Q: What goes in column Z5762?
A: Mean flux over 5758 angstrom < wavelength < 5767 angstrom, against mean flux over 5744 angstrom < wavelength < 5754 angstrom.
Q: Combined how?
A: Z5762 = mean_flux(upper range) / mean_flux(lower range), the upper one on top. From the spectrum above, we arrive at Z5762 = 1.02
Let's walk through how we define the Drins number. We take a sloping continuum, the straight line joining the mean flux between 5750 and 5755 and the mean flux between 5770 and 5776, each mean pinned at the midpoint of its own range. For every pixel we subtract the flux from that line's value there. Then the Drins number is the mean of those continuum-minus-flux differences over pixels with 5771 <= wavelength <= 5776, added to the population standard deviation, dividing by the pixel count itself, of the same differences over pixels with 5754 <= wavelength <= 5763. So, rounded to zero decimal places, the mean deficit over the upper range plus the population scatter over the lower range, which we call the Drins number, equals 2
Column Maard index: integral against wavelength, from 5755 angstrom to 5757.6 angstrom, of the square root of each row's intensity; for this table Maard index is 18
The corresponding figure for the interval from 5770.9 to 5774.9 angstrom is 27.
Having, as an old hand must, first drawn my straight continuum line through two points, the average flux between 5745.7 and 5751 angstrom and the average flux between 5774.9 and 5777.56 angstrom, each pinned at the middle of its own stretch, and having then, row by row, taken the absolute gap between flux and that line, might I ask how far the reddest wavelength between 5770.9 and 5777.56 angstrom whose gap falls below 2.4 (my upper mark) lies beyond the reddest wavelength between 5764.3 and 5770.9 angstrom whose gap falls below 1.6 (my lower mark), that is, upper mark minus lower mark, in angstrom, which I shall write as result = 8.0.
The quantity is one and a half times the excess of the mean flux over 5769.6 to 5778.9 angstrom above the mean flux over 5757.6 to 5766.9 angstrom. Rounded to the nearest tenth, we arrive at -5.8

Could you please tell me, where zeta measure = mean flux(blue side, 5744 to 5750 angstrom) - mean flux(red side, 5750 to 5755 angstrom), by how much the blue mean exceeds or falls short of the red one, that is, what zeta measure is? 3.0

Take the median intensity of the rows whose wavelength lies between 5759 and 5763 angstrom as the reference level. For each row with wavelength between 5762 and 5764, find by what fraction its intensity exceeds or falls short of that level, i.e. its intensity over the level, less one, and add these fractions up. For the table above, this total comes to -0.050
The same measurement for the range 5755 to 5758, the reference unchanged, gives -0.034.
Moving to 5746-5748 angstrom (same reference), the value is 0.071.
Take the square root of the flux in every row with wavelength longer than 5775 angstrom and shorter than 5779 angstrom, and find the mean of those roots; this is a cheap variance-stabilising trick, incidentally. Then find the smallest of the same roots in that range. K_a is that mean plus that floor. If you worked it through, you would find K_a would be 13.1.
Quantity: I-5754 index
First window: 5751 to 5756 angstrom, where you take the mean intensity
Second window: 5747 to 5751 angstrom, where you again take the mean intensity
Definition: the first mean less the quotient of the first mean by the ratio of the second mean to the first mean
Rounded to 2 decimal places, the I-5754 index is 0.85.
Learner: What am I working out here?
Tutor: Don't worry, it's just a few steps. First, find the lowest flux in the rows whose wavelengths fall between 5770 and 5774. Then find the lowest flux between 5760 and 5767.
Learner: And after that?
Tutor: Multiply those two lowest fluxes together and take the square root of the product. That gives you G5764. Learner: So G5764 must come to 43.1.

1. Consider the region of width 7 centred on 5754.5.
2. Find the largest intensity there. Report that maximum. 48.1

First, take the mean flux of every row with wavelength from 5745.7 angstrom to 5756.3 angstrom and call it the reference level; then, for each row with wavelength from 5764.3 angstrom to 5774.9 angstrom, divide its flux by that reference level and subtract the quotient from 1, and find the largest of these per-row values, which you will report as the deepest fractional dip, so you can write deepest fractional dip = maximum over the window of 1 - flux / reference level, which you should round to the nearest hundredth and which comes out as 0.10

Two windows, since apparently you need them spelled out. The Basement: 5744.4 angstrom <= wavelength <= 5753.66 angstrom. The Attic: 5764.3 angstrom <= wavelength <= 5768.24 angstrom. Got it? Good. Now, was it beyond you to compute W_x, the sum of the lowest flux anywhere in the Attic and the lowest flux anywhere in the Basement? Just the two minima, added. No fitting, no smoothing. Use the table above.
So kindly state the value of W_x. 87.8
